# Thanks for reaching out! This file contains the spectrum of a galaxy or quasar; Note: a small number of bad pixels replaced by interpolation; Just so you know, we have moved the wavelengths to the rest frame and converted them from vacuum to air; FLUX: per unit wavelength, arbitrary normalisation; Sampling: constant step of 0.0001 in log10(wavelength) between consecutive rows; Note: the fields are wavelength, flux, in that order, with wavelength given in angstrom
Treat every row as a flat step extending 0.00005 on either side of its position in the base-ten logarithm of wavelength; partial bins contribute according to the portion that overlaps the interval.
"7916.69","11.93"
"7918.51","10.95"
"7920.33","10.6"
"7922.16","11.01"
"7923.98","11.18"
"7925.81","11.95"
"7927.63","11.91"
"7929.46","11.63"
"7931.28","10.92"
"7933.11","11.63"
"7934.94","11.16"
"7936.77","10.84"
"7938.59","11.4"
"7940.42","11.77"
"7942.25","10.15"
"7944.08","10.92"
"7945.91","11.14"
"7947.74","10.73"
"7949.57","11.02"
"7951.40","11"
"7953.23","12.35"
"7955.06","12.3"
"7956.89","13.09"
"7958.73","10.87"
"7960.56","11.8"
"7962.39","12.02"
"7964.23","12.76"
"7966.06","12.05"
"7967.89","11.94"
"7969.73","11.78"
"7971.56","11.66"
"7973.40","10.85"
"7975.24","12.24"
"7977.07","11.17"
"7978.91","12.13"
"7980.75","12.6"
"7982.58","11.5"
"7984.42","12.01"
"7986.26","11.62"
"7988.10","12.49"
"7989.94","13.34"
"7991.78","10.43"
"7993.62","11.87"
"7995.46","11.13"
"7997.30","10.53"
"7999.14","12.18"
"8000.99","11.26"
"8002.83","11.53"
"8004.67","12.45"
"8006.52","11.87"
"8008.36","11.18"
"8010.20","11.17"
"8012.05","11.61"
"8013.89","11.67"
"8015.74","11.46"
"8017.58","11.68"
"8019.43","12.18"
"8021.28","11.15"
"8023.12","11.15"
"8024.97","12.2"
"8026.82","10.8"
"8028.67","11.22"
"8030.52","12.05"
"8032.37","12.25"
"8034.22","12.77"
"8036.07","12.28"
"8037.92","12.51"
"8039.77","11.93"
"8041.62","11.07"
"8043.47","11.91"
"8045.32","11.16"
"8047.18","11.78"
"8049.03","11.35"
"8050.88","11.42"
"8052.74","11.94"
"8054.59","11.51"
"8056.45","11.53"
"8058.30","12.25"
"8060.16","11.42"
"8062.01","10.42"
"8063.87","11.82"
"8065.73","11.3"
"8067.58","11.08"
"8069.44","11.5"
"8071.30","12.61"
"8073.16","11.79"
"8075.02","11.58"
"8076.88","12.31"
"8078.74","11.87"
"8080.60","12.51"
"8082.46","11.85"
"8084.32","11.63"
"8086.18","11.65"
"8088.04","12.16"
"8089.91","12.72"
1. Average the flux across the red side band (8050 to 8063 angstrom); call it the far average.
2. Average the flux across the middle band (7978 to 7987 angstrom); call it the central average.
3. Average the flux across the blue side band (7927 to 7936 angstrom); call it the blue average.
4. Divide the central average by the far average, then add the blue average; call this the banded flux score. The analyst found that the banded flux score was 12.5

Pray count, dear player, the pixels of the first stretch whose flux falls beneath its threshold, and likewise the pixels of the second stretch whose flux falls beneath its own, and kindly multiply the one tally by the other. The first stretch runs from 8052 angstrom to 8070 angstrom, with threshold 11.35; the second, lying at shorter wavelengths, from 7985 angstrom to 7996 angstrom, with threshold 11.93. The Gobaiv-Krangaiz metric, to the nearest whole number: 12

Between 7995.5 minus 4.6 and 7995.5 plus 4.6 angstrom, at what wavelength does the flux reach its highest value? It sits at 7999.14 angstrom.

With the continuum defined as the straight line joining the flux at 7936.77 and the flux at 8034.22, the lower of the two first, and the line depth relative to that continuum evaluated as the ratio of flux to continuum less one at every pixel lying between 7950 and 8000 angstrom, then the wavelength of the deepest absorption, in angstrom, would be 7991.78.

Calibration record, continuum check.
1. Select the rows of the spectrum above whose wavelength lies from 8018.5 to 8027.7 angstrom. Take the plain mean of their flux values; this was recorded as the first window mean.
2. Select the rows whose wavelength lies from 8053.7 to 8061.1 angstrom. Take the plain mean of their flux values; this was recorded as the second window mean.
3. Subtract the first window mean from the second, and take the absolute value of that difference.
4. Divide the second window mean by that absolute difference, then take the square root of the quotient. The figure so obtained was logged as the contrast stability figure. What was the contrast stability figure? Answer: 8.0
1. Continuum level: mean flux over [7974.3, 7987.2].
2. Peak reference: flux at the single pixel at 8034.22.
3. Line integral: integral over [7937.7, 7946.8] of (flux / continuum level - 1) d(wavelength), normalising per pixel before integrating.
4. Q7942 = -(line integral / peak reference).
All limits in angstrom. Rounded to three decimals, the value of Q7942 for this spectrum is 0.049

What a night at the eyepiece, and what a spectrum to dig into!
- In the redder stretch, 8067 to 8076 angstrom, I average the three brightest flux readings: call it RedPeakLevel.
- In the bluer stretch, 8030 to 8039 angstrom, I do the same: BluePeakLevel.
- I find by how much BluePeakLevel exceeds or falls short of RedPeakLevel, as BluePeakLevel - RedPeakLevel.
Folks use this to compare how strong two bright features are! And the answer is 0.5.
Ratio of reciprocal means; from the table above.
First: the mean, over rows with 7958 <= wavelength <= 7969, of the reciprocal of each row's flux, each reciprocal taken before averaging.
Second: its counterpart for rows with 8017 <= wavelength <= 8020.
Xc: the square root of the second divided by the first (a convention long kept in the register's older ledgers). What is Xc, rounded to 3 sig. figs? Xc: 0.998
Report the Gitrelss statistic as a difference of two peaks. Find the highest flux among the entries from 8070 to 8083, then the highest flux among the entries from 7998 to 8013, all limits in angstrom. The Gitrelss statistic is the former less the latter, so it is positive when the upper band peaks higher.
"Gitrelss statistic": 0.16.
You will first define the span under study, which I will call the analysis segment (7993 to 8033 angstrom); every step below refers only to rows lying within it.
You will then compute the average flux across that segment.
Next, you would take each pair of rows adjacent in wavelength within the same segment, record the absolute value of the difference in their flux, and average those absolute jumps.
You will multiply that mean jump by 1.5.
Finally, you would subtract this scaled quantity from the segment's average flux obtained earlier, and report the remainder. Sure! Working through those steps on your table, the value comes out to 10.7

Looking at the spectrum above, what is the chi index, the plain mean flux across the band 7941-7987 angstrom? 11.7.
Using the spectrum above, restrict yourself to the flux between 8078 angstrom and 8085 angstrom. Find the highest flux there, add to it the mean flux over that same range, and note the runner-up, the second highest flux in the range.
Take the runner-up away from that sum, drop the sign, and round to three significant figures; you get 12.6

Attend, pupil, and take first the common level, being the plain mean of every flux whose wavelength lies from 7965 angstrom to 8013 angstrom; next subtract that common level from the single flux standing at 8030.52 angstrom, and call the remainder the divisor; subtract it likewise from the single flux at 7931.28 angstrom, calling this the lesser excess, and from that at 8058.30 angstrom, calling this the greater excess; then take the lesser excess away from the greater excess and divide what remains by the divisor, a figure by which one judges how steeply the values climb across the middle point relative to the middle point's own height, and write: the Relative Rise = 4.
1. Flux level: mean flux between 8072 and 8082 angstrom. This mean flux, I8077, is 12.0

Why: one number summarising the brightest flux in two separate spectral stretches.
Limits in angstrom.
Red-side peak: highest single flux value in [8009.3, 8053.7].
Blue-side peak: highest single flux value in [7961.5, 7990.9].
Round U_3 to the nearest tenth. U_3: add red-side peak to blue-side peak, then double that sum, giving 52.2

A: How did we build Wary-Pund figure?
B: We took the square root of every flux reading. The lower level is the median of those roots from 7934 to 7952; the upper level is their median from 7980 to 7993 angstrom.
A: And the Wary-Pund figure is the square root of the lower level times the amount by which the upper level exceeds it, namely 0.699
